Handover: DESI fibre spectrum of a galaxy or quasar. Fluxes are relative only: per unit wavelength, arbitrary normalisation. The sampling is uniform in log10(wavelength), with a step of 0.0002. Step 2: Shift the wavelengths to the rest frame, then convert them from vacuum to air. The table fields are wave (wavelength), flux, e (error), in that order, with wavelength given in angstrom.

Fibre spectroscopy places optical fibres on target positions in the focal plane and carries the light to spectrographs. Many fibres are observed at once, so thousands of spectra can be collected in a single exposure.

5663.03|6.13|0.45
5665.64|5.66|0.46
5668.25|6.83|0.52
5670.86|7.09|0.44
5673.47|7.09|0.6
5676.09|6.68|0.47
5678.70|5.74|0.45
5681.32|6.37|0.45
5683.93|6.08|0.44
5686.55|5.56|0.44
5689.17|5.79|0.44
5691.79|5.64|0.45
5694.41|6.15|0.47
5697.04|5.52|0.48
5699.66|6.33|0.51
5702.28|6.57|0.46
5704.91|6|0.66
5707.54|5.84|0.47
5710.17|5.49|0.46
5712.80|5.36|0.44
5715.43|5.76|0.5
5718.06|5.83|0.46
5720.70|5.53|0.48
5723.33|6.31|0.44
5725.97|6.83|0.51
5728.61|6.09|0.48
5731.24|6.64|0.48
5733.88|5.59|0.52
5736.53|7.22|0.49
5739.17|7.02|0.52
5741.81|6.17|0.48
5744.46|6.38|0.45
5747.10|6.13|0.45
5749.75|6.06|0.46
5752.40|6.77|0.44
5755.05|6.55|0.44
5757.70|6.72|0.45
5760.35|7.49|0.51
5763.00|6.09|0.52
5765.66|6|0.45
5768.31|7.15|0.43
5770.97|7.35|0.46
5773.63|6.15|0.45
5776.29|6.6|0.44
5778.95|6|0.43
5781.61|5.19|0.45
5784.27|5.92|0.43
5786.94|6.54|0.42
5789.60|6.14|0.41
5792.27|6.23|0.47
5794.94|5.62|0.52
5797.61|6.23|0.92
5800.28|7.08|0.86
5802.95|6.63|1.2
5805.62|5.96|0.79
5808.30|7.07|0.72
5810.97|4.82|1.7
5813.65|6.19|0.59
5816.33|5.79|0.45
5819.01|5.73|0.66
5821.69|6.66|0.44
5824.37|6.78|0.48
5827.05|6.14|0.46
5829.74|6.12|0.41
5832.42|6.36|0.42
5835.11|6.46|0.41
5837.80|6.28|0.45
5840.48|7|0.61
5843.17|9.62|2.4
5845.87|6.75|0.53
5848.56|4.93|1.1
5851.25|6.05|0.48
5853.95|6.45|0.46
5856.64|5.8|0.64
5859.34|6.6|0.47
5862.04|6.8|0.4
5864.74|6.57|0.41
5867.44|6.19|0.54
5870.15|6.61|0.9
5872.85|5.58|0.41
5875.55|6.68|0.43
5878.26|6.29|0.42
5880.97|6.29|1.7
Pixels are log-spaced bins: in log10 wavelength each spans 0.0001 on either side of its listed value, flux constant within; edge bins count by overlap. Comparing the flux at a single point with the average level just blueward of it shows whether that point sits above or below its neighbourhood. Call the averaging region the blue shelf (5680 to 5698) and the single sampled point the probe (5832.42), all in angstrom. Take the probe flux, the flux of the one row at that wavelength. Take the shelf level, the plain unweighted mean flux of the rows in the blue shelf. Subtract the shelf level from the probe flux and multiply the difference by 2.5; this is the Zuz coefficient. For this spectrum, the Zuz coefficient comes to 1.2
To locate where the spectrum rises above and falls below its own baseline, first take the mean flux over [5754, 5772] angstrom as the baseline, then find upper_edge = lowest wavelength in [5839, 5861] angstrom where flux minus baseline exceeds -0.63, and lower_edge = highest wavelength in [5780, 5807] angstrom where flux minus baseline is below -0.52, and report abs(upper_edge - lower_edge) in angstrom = 34.9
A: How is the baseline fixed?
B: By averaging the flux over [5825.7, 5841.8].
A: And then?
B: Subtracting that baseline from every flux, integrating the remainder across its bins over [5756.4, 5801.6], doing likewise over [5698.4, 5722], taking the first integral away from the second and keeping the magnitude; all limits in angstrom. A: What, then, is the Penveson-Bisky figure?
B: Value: 12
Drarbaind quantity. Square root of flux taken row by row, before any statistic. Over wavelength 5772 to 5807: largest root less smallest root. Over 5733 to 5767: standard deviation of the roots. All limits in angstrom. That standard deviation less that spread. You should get -0.3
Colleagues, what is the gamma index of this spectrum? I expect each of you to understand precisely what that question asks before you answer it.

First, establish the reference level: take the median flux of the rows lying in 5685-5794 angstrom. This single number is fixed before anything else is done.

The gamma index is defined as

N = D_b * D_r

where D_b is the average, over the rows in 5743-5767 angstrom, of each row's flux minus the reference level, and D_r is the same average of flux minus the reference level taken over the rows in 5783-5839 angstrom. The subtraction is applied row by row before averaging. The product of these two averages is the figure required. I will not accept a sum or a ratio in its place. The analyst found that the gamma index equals 0.03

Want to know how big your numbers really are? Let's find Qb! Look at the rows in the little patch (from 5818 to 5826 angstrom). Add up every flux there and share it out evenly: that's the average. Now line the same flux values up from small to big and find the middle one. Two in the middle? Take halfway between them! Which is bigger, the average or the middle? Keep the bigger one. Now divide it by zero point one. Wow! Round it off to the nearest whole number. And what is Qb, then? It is 67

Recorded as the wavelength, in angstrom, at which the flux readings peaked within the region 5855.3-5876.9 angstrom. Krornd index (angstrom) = 5862.04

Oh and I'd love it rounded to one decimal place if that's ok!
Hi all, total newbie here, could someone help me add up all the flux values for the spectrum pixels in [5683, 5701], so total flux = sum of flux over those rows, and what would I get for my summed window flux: 41.1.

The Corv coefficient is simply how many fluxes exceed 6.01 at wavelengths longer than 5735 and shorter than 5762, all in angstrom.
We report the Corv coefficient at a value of 10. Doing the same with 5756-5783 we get 7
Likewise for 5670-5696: 6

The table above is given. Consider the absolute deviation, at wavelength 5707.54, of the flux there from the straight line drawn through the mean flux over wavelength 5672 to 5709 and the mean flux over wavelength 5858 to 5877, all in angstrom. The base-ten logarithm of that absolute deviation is -0.54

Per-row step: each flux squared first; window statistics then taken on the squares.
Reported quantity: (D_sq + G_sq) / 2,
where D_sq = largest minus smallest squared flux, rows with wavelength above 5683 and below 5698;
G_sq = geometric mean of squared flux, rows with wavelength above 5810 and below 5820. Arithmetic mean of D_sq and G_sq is 19.4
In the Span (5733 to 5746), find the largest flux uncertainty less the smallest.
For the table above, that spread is 0.07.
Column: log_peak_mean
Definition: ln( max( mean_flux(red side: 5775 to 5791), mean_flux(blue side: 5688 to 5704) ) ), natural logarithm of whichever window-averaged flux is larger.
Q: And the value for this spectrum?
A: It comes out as 1.80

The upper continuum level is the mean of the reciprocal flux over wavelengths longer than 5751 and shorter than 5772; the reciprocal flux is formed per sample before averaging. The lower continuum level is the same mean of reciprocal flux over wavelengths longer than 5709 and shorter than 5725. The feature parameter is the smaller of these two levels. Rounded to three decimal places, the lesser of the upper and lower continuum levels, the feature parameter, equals 0.149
